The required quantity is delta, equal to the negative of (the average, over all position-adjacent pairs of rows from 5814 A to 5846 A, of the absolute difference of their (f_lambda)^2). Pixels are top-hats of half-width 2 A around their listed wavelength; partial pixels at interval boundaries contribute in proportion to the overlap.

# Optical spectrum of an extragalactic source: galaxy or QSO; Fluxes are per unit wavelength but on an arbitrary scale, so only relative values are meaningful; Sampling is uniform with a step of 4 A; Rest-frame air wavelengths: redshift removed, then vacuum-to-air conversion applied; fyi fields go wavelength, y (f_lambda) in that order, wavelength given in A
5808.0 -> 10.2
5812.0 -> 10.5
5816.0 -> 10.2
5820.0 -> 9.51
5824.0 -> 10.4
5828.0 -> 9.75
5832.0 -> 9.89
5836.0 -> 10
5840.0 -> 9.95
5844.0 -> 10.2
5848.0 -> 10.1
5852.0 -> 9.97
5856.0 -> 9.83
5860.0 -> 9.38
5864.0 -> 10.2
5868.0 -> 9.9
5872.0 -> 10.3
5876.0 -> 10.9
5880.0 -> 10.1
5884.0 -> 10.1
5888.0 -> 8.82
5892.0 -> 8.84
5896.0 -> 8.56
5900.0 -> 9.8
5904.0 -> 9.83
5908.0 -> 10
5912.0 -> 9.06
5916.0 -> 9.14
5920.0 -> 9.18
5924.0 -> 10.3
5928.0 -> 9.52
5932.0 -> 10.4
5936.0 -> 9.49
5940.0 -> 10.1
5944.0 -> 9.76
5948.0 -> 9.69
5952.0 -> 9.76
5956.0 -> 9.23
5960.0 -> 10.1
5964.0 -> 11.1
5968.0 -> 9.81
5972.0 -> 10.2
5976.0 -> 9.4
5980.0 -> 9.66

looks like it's -7.9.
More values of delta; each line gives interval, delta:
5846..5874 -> -7.4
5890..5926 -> -9.2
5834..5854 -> -2.7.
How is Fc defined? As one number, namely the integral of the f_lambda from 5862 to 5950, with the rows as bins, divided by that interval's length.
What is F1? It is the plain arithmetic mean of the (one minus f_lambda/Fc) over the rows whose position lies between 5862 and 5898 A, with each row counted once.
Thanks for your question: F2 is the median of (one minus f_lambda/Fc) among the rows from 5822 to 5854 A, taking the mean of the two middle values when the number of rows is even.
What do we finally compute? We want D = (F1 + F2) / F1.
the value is 14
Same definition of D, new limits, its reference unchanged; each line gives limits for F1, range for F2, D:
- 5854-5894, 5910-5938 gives -1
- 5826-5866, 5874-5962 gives 1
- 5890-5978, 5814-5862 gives -6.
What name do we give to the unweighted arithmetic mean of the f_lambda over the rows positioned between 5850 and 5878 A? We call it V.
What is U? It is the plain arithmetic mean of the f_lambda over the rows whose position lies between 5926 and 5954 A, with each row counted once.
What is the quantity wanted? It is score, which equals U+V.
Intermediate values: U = 9.82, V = 10.1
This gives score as 19.9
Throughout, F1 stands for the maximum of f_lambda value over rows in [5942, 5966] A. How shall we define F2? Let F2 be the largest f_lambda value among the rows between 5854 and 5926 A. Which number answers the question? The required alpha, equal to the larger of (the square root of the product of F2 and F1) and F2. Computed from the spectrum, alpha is 11.0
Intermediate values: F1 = 11.1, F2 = 10.9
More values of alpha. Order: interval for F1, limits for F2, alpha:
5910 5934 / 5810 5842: 10.5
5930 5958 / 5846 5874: 10.3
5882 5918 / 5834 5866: 10.2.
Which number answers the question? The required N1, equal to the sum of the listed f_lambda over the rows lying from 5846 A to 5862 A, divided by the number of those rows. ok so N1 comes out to 9.8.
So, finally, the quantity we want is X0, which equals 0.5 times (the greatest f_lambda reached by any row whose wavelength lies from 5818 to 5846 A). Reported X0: 5.20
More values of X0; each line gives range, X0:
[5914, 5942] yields 5.20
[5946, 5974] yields 5.55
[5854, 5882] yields 5.45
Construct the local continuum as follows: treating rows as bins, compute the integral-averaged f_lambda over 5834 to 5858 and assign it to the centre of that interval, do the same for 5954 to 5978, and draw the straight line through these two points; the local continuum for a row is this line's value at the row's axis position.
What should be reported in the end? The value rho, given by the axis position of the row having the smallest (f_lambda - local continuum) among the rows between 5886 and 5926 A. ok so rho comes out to 5896.0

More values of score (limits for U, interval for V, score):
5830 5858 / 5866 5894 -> 19.8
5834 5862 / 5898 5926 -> 19.5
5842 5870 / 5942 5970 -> 19.9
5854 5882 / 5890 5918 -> 19.4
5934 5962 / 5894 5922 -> 19.1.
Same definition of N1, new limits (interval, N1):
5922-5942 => 10.0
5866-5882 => 10.3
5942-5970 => 9.9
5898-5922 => 9.5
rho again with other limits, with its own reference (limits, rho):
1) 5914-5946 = 5916.0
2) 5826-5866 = 5860.0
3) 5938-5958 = 5956.0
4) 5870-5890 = 5888.0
